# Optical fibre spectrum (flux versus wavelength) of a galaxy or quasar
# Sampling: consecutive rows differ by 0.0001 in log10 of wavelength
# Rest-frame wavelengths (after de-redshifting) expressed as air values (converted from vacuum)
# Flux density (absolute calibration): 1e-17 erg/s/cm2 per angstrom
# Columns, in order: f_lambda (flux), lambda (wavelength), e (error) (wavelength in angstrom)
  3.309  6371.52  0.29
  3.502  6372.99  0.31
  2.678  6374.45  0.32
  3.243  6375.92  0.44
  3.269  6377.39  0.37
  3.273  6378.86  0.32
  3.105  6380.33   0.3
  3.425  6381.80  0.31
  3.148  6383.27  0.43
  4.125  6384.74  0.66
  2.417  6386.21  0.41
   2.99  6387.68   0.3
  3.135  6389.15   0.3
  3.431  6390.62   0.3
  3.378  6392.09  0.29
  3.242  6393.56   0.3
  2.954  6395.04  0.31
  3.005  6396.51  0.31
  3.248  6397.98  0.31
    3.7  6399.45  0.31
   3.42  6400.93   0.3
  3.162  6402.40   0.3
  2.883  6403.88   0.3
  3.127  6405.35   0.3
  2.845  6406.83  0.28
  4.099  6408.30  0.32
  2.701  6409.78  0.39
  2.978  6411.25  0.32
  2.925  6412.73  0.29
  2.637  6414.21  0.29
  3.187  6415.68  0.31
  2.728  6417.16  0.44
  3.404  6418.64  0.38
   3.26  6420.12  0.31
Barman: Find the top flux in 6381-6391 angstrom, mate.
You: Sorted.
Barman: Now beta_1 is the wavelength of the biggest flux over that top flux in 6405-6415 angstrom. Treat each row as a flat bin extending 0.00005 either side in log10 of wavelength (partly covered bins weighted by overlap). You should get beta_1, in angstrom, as 6408.30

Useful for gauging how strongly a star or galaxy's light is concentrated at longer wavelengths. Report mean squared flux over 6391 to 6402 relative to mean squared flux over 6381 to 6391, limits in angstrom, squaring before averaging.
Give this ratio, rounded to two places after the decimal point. 1.01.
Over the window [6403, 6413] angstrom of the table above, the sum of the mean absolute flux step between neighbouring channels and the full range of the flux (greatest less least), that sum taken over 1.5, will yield 1.3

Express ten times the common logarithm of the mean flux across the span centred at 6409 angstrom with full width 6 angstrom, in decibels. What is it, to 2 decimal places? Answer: 4.99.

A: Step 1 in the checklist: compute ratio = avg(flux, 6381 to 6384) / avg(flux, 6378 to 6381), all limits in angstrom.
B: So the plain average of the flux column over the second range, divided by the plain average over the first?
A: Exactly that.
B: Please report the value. 1.03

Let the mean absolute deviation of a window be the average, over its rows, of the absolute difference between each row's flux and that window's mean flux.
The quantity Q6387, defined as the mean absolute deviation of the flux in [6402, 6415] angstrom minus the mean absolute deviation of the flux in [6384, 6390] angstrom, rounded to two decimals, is -0.20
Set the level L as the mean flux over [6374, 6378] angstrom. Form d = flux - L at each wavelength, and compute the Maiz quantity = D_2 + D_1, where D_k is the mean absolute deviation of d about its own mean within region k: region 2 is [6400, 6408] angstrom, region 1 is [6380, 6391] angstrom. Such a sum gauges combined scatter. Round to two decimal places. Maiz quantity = 0.51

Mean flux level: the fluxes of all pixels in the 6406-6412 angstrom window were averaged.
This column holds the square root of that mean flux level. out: 1.78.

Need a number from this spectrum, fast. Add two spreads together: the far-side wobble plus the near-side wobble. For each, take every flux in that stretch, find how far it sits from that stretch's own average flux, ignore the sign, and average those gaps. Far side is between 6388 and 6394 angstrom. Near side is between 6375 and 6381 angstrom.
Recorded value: 0.17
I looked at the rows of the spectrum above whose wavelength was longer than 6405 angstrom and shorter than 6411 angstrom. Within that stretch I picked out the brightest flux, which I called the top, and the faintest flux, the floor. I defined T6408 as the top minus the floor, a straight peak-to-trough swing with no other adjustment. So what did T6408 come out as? 1.40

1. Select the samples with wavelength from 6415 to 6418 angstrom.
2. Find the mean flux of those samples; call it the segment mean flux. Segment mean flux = 2.96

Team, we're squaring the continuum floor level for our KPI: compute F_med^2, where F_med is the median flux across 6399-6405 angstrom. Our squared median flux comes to 10.8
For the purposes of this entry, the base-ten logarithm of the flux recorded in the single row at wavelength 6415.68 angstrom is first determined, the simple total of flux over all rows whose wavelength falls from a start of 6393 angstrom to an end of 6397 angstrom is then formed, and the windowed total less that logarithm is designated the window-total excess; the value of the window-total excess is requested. 8.7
